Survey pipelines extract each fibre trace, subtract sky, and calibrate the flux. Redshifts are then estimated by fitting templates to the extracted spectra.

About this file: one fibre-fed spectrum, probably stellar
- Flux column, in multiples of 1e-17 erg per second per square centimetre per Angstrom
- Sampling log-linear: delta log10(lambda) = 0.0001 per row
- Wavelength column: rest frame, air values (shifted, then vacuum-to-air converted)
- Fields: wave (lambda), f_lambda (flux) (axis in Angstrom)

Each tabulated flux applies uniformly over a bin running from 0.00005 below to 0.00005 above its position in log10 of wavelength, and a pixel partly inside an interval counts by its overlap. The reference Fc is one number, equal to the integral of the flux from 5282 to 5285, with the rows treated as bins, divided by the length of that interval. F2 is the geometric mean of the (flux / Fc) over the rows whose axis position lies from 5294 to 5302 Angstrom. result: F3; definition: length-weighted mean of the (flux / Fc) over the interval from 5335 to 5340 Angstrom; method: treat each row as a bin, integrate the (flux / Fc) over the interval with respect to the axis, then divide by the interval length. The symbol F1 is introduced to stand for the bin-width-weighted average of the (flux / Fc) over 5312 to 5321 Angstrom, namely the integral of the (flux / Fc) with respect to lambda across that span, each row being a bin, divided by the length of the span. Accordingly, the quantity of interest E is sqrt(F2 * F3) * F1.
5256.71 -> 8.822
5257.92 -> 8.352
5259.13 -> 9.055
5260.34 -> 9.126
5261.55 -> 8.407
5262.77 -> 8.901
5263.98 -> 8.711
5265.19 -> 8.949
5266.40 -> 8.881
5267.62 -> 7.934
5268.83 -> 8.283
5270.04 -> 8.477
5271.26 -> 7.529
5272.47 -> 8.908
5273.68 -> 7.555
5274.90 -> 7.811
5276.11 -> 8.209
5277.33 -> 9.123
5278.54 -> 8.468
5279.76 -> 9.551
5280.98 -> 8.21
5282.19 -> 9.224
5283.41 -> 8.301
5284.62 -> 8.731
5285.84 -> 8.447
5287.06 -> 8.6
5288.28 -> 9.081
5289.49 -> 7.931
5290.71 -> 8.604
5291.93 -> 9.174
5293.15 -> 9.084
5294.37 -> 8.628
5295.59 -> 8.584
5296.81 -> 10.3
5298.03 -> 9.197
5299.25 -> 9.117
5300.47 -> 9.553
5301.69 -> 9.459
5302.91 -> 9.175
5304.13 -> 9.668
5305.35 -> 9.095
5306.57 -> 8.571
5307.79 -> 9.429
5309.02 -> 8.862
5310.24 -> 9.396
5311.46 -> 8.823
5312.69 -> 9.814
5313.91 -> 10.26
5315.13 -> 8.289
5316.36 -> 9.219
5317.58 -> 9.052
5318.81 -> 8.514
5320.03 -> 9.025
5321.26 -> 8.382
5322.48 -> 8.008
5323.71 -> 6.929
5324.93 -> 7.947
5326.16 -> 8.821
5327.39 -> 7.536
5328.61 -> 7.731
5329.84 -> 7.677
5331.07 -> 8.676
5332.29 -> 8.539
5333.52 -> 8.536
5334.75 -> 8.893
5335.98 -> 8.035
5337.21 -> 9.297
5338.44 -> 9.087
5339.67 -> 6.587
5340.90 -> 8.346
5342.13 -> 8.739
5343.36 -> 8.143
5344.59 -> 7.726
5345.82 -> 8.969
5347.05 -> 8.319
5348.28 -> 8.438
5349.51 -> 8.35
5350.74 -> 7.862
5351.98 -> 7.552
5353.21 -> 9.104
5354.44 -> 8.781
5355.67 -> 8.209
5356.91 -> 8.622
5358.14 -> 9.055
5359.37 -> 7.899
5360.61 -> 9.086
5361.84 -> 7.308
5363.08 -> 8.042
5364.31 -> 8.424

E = 1.06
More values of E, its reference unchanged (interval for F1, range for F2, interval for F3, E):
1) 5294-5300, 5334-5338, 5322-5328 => 1.01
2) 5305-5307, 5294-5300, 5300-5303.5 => 1.08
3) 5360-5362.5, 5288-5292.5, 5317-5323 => 0.94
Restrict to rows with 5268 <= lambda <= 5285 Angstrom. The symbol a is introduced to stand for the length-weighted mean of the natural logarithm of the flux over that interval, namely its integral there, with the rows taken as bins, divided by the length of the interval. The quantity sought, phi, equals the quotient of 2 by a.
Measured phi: 0.938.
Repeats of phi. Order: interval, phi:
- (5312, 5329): 0.934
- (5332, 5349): 0.941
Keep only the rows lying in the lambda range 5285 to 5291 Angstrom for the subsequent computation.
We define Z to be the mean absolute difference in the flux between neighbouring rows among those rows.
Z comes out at 0.61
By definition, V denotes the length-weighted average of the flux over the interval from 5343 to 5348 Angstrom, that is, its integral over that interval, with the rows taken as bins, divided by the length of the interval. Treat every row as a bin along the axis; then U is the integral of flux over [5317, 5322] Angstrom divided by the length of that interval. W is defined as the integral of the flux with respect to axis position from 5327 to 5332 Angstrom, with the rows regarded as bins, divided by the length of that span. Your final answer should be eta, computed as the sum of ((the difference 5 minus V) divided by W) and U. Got 8.31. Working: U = 8.72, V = 8.3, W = 8.0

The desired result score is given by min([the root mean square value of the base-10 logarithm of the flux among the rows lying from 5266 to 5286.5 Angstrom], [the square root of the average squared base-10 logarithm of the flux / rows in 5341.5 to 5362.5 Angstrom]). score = 0.922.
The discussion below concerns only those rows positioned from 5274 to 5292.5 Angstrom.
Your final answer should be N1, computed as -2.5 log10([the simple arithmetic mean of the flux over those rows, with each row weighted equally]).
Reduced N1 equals -2.34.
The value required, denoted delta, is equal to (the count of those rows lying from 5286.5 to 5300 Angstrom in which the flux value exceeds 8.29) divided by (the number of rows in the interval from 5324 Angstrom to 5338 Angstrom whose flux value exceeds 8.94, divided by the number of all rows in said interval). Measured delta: 110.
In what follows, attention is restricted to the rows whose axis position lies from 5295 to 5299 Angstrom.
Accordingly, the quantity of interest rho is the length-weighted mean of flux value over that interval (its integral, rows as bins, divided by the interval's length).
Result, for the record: 9.34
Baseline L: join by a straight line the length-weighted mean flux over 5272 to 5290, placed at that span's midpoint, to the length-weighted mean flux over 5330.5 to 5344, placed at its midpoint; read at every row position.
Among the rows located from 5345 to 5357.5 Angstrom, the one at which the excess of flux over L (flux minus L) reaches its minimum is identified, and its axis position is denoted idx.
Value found 5351.98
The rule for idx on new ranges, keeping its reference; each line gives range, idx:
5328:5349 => 5339.67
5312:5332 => 5323.71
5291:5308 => 5295.59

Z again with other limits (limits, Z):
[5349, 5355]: 0.67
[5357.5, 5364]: 1.21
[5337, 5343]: 1.22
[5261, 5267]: 0.25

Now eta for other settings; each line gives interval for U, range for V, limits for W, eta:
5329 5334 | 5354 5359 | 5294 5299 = 7.93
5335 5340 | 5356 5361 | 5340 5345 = 7.94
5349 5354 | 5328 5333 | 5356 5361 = 7.87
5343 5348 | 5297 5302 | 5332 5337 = 7.80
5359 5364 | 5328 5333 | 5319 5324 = 7.72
